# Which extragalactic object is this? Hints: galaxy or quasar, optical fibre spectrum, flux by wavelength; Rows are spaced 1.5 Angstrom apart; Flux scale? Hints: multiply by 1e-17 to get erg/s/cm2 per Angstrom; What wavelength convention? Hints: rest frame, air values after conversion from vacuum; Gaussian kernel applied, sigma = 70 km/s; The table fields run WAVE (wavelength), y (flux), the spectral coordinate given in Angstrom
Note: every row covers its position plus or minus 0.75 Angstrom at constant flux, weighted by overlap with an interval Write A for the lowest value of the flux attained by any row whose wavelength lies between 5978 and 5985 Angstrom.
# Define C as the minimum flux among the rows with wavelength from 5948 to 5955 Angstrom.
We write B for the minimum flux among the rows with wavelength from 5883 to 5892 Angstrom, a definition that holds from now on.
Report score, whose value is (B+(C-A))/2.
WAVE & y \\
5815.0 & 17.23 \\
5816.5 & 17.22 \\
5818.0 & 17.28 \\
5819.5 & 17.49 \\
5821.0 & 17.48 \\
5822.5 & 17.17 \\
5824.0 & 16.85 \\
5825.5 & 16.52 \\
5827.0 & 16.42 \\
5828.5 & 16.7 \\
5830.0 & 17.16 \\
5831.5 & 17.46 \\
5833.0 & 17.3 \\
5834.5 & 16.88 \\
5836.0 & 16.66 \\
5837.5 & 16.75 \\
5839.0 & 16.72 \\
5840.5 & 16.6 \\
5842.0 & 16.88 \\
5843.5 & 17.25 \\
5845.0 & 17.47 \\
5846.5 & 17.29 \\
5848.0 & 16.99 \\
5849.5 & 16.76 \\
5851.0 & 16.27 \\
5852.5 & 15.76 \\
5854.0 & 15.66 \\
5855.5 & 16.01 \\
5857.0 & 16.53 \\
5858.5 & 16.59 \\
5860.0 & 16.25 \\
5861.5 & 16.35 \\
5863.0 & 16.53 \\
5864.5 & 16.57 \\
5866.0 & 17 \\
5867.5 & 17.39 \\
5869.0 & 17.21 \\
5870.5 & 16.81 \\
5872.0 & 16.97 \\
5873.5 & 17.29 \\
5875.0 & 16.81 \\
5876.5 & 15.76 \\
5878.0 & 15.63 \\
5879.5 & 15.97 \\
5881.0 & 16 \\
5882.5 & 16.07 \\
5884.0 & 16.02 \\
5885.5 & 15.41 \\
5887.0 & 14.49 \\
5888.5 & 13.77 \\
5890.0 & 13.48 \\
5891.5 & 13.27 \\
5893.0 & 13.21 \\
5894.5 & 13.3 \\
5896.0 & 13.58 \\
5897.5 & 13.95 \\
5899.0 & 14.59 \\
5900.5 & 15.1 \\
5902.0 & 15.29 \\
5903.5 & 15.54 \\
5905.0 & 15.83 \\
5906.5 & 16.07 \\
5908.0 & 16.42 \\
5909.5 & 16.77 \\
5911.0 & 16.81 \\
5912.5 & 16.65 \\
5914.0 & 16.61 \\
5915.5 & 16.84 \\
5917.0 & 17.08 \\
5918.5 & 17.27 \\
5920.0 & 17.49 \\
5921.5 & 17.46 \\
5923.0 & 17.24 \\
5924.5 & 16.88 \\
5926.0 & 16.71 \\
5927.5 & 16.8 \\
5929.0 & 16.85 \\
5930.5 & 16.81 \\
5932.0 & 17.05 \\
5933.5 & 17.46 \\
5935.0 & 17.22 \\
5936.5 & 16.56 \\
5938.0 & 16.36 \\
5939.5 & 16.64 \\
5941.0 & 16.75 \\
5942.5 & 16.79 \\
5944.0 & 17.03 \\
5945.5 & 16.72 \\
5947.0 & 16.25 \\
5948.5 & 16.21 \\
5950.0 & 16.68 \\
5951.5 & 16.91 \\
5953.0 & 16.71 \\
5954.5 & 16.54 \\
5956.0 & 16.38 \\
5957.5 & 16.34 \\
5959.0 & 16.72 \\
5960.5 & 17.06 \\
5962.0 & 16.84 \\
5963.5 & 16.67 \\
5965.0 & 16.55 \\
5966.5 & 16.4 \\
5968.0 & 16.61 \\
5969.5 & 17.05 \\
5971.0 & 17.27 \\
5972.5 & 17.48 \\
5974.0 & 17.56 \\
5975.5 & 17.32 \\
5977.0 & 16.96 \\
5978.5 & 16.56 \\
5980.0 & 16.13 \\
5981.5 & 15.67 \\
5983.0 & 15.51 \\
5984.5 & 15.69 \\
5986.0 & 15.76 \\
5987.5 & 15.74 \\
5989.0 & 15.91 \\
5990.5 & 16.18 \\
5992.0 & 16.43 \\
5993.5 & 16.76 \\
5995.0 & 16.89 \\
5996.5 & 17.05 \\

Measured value 7.0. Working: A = 15.51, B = 13.27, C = 16.21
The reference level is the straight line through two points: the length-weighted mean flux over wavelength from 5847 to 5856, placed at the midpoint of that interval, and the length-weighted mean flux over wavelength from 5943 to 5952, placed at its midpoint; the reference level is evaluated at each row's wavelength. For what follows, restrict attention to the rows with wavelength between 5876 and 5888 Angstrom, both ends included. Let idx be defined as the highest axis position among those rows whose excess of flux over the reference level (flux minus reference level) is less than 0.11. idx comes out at 5887.0 Angstrom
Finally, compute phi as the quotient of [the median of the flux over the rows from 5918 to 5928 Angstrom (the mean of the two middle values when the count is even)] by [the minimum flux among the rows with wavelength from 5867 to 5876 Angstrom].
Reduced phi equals 1.03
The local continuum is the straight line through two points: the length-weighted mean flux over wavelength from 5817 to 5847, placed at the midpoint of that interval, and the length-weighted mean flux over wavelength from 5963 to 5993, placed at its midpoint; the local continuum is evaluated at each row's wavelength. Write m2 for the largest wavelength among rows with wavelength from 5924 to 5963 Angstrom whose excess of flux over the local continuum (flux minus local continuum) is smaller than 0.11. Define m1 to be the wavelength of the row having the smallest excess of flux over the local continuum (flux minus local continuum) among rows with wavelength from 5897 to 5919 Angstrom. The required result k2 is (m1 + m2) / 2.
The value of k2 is 5927.5 Angstrom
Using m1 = 5897.5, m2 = 5957.5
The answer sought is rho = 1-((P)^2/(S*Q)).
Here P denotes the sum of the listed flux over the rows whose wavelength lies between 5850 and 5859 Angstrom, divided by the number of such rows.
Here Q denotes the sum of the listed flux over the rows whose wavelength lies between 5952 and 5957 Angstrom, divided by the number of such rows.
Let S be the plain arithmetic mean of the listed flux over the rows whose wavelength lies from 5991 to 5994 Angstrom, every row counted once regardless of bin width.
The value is 0.052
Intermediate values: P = 16.1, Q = 16.5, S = 16.6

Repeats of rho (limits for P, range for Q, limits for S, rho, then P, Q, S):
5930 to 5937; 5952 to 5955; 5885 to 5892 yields -0.237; 17.0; 16.6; 14.1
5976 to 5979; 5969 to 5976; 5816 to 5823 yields 0.065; 16.8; 17.3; 17.3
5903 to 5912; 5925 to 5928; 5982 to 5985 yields -0.009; 16.2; 16.8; 15.6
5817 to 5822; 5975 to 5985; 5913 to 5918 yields -0.107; 17.4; 16.3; 16.8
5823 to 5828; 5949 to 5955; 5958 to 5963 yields 0.023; 16.6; 16.7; 16.9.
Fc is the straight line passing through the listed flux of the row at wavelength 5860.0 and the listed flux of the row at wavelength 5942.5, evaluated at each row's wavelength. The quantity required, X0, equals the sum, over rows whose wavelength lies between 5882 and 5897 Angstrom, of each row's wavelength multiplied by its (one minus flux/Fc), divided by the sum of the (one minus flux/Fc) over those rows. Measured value 5891.2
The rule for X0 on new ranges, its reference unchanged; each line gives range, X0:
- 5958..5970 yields 5965.3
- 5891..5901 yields 5895.3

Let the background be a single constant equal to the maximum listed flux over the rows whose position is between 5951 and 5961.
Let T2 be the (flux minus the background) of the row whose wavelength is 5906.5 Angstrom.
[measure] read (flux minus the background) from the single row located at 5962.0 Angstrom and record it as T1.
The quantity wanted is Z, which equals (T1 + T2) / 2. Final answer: -0.6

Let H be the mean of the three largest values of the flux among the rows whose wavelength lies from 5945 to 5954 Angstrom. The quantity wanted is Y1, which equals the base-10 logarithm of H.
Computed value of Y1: 1.22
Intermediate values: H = 16.8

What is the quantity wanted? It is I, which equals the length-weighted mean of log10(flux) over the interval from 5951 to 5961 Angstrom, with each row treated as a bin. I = 1.22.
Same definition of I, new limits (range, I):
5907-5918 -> 1.22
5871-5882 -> 1.21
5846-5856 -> 1.21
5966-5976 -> 1.23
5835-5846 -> 1.23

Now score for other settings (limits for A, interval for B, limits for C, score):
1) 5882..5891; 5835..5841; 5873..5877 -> 9.4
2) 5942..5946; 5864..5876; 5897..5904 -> 6.9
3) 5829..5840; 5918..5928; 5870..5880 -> 7.8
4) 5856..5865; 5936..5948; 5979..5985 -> 7.8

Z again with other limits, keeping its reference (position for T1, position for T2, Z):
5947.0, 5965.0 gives -0.7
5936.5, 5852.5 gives -0.9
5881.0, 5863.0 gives -0.8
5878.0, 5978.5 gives -1.0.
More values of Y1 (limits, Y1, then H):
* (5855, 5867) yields 1.22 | 16.7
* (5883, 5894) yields 1.18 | 15.3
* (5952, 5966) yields 1.23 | 16.9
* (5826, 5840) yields 1.24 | 17.3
